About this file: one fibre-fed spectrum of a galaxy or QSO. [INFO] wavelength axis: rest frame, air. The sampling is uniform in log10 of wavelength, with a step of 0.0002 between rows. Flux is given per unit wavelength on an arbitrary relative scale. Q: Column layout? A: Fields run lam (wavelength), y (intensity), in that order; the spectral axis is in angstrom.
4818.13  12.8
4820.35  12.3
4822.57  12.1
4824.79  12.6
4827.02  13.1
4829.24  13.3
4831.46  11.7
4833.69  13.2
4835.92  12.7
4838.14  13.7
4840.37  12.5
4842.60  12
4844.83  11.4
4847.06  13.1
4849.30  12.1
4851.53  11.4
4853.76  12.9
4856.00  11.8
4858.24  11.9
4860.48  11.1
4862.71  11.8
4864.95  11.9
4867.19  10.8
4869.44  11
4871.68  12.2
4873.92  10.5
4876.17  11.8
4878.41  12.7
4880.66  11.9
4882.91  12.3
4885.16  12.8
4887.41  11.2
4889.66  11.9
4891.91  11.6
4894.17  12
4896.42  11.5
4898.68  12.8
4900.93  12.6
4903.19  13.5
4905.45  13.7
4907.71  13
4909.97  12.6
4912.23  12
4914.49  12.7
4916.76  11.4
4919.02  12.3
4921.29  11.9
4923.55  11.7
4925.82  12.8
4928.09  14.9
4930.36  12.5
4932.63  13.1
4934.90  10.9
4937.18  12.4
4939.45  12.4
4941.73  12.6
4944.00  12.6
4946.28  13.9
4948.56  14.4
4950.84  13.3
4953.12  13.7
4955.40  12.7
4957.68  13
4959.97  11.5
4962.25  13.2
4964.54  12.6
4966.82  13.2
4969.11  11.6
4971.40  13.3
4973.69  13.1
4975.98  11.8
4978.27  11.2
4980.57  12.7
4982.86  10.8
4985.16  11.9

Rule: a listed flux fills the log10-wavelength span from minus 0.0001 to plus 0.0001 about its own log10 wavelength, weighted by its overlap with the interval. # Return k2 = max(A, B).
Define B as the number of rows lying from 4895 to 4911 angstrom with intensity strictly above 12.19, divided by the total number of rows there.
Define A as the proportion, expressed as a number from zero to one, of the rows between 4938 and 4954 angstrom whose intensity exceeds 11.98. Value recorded 1.00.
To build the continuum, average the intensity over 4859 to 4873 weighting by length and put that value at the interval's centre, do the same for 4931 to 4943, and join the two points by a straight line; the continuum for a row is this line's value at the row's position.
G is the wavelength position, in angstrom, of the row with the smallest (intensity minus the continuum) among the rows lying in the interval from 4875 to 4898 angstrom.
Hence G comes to 4887.41 angstrom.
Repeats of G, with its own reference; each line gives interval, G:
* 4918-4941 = 4934.90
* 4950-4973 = 4969.11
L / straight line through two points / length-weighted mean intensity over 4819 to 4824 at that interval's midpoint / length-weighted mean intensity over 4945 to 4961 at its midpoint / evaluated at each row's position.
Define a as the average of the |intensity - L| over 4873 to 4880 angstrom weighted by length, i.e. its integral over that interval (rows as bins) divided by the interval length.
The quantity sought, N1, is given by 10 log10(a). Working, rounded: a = 0.96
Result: -0.2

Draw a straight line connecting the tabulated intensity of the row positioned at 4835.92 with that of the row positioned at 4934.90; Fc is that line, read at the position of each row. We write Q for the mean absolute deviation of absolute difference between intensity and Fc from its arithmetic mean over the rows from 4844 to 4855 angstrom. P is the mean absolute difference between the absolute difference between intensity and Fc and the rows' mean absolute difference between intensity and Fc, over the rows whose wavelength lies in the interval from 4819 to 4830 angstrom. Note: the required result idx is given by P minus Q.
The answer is -0.1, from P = 0.2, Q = 0.3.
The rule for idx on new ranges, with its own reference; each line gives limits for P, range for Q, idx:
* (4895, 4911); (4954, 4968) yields 0.1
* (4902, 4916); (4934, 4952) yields -0.4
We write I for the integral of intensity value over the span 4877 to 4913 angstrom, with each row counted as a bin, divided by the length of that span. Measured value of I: 12.4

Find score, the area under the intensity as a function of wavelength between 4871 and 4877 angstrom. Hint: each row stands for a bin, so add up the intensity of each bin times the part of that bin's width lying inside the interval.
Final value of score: 69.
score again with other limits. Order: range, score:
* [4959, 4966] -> 88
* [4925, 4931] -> 81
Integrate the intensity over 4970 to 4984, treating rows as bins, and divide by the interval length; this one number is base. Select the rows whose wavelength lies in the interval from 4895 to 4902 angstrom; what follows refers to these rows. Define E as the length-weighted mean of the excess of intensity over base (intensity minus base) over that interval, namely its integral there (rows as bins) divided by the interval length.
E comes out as 0.1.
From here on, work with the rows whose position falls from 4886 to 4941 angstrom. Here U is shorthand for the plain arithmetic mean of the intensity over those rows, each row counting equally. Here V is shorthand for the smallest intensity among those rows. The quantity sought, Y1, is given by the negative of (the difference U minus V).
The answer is -1.49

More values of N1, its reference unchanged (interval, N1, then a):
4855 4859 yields -1.7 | 0.67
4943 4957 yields -2.3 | 0.59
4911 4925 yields -0.3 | 0.94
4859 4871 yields 0.8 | 1.20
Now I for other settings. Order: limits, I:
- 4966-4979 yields 12.4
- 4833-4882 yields 12.0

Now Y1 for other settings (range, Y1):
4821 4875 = -1.62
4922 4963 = -1.97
